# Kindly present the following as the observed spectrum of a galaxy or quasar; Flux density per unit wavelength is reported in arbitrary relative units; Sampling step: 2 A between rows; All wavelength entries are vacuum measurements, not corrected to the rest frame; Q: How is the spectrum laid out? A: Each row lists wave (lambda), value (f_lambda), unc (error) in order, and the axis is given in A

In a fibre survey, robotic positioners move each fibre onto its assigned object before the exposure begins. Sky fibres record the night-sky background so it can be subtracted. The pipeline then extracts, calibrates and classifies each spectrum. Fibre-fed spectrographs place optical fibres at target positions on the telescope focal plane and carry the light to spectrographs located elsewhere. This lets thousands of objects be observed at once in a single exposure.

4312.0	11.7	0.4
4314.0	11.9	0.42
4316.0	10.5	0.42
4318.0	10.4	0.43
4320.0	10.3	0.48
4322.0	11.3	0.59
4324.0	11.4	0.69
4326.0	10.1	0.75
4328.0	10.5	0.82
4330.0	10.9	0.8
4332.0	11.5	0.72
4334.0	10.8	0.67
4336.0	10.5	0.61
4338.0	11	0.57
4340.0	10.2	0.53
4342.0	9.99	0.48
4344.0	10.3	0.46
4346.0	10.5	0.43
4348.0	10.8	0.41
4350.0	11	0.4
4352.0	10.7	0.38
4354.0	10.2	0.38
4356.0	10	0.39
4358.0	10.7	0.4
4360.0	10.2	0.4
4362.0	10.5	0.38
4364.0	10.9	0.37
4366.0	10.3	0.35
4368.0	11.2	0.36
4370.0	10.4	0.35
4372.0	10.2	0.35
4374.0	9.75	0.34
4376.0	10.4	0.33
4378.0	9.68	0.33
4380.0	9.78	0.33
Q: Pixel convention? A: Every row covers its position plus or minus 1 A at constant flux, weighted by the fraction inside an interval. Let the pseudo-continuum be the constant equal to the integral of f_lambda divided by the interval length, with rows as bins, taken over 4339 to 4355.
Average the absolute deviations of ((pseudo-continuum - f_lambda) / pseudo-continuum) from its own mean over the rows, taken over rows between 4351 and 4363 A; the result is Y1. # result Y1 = 0.024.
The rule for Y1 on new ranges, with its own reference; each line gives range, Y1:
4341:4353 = 0.027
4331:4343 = 0.042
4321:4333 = 0.043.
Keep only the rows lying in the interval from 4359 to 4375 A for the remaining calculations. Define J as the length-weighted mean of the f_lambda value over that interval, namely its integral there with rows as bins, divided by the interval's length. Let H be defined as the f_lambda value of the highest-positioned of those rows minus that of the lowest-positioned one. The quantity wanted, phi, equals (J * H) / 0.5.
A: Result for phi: -9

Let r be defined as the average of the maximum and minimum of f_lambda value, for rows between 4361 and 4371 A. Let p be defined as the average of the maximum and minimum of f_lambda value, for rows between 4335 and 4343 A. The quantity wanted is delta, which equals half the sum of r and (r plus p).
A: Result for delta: 16.0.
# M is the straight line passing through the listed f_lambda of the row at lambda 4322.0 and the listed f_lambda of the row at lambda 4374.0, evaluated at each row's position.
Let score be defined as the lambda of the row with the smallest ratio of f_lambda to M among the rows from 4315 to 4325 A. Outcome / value 4320.0 A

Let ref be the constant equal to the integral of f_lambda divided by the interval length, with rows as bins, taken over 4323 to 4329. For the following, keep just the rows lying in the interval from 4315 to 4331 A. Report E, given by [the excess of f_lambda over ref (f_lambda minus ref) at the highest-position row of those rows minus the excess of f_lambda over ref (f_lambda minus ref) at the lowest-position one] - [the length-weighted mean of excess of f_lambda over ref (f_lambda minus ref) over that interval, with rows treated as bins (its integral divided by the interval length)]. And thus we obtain 0.4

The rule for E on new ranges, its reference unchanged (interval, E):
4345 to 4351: 0.4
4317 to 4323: 0.9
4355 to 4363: 0.8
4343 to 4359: 0.5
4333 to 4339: 0.1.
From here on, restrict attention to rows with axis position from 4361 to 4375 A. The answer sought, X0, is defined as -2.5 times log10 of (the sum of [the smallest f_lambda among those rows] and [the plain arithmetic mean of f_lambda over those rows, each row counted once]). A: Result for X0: -3.26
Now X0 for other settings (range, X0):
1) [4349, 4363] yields -3.28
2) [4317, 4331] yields -3.30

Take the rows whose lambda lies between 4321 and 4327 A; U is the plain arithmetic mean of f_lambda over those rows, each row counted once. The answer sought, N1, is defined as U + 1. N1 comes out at 11.93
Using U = 10.9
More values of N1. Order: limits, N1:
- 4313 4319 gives 11.93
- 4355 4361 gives 11.30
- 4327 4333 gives 11.97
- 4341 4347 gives 11.26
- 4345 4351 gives 11.77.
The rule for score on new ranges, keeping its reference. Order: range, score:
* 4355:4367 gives 4356.0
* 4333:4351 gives 4342.0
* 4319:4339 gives 4326.0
